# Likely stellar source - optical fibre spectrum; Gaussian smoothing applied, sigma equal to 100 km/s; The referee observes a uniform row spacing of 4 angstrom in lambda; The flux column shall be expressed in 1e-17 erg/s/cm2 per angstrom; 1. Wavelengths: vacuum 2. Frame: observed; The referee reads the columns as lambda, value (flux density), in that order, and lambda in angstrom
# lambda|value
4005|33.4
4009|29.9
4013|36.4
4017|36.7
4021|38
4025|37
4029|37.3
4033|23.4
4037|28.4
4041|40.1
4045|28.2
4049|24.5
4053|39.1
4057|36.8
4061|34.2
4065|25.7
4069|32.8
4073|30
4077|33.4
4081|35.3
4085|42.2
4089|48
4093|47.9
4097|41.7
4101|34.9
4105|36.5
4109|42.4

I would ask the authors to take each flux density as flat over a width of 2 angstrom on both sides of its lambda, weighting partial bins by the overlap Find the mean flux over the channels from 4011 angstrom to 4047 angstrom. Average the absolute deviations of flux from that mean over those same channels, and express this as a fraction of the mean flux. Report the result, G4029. 0.143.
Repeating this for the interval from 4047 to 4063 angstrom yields 0.136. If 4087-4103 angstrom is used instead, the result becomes 0.112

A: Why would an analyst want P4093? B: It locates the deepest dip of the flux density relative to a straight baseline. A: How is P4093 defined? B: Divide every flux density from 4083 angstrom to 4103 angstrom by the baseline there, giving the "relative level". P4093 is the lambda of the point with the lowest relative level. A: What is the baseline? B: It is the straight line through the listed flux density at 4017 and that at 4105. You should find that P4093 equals 4101 angstrom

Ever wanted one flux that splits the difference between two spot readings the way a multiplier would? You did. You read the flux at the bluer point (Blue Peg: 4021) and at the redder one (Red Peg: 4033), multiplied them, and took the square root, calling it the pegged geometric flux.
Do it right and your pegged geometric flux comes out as 29.8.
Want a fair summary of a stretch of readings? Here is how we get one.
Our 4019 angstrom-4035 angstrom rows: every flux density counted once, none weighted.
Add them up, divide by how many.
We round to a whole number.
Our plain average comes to 34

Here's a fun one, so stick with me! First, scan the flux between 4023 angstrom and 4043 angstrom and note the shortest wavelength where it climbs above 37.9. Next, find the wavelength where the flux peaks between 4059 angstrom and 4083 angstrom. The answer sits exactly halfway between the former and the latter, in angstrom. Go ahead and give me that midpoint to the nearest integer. 4061 angstrom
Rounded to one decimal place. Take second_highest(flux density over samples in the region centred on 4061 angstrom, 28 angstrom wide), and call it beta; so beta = 36.8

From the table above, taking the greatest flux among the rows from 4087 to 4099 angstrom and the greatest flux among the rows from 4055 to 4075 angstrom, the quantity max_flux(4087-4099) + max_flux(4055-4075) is 84.8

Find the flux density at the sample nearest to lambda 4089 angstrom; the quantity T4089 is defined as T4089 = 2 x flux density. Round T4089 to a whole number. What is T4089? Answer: 96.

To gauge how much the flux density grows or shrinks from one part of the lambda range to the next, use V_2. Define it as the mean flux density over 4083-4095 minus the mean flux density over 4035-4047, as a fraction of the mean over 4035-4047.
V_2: 0.43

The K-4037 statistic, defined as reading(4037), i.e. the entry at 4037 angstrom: 28.4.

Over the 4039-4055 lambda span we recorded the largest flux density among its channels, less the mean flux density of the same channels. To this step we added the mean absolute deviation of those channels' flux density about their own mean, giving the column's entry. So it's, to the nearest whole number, 14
